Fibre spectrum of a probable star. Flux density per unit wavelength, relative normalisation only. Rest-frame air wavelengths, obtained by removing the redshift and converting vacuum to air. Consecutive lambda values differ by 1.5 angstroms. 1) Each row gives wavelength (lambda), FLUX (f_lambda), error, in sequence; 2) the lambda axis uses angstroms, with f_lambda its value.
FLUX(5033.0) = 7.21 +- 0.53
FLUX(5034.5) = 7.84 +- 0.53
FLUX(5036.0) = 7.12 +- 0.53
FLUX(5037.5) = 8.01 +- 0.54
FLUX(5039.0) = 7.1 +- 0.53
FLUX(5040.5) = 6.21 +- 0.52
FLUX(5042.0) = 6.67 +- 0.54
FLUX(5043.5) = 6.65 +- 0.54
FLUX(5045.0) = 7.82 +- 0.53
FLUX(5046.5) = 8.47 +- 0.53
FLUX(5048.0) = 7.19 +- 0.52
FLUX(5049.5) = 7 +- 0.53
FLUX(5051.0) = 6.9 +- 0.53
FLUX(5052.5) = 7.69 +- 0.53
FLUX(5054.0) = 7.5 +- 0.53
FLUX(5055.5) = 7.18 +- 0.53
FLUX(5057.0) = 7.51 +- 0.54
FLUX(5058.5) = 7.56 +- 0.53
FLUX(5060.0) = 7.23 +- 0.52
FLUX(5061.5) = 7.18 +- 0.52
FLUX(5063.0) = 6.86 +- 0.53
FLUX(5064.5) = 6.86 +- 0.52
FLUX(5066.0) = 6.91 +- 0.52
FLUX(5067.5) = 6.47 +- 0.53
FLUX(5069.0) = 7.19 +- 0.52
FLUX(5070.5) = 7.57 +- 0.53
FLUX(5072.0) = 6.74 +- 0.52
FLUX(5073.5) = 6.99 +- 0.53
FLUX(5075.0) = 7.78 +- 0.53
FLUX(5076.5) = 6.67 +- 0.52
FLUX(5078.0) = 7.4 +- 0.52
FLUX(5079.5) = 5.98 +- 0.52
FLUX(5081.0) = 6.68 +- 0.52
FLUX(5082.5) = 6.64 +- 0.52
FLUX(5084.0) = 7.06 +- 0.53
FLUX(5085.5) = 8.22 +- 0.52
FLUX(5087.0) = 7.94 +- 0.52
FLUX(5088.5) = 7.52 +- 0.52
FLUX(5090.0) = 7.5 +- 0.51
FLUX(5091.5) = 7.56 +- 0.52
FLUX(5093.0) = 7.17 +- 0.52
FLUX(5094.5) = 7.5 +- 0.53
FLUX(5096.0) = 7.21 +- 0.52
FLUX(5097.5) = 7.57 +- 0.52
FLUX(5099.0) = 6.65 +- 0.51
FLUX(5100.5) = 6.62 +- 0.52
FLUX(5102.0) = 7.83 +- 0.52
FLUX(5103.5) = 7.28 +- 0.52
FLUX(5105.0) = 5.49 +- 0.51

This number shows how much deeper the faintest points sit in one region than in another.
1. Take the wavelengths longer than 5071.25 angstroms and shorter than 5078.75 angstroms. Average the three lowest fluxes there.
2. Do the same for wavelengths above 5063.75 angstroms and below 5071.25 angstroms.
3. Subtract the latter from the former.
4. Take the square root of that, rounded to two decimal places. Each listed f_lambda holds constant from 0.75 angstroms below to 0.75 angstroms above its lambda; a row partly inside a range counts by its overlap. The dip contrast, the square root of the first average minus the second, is 0.23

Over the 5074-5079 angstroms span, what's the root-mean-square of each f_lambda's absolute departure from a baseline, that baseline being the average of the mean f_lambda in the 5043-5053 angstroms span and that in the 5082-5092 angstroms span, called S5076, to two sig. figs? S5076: 0.49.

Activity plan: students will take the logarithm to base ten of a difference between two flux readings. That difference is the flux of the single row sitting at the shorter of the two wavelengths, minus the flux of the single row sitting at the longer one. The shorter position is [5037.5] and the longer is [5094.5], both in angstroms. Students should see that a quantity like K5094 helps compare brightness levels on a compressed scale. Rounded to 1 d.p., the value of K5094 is -0.3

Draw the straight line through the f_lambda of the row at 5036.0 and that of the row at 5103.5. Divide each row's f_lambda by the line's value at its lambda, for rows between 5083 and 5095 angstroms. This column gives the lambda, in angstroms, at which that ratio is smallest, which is 5084.0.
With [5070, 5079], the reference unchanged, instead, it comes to 5076.5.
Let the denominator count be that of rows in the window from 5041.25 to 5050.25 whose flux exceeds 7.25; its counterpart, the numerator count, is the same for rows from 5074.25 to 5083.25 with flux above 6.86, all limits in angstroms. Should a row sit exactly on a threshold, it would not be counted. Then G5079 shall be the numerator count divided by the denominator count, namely 1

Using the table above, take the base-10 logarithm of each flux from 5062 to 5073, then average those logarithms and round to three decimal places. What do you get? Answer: 0.841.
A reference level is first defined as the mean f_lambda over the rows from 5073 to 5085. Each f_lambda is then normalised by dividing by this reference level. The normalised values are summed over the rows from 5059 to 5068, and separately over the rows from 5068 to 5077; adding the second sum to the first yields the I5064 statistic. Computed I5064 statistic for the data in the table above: 12.2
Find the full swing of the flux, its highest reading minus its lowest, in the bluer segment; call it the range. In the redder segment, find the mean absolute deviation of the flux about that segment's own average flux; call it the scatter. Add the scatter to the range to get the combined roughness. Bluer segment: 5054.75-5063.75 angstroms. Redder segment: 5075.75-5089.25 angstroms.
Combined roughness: 1.3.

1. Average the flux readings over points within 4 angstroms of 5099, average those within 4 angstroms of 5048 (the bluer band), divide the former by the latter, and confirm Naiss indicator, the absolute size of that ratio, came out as 0.96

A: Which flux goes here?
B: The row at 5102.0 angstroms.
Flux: 7.83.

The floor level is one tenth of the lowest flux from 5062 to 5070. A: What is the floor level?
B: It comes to 0.647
